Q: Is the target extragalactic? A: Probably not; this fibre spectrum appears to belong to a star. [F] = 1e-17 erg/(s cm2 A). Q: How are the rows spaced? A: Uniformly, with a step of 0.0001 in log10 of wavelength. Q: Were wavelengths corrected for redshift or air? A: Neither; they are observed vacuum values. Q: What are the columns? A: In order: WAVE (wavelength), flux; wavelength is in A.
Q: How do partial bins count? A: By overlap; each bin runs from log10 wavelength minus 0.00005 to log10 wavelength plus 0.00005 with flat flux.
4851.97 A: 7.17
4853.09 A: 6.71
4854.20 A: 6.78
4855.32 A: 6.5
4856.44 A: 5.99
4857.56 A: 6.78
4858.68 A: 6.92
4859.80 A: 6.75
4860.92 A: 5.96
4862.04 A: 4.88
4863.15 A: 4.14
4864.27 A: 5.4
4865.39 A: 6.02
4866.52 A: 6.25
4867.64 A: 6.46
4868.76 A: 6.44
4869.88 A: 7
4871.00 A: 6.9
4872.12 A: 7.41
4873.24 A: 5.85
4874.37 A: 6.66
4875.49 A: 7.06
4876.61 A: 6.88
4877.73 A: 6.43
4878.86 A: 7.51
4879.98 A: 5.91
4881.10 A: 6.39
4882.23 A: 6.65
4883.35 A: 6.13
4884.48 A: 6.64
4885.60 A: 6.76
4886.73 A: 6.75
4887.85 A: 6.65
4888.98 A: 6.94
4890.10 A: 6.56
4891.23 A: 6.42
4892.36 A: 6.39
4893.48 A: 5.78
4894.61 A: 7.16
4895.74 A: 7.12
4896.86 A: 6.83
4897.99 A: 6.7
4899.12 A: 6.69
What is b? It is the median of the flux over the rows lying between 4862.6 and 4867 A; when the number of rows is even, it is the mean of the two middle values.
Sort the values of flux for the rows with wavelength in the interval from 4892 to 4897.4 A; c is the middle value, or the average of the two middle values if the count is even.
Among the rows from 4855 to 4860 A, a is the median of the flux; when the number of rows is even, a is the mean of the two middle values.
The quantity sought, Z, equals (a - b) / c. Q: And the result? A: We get 0.15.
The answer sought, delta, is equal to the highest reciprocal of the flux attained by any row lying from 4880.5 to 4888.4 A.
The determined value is 0.163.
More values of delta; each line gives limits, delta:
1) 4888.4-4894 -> 0.173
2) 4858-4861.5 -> 0.168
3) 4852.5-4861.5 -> 0.168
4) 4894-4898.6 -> 0.149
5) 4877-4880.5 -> 0.169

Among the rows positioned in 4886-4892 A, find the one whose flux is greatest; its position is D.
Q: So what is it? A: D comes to 4888.98 A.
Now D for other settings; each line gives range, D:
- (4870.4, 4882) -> 4878.86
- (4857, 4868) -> 4858.68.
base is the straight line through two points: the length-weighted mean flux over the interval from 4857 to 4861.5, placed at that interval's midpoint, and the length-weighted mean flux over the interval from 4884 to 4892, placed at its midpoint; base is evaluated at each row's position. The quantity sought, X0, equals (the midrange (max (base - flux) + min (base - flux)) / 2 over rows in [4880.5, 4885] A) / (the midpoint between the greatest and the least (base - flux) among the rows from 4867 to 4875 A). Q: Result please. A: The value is -49.7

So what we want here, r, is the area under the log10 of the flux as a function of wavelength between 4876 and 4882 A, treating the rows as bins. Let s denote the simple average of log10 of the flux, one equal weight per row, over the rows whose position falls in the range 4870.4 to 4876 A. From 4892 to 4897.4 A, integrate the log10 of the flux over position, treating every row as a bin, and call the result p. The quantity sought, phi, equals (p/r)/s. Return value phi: 1.09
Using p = 4.45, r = 4.9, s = 0.830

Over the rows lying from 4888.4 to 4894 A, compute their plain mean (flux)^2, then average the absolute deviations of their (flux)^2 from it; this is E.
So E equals 3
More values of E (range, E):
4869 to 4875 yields 5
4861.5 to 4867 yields 7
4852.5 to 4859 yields 3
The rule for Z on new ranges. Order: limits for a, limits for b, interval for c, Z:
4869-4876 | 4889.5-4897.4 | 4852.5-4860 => 0.06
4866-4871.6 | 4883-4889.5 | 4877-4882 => -0.04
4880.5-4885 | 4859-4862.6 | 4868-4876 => 0.08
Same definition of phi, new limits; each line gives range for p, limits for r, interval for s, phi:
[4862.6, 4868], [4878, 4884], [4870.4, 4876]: 0.99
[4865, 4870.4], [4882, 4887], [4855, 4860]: 1.30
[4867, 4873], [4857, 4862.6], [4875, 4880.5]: 1.36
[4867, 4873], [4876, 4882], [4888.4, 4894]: 1.26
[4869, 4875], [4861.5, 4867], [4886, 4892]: 1.52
